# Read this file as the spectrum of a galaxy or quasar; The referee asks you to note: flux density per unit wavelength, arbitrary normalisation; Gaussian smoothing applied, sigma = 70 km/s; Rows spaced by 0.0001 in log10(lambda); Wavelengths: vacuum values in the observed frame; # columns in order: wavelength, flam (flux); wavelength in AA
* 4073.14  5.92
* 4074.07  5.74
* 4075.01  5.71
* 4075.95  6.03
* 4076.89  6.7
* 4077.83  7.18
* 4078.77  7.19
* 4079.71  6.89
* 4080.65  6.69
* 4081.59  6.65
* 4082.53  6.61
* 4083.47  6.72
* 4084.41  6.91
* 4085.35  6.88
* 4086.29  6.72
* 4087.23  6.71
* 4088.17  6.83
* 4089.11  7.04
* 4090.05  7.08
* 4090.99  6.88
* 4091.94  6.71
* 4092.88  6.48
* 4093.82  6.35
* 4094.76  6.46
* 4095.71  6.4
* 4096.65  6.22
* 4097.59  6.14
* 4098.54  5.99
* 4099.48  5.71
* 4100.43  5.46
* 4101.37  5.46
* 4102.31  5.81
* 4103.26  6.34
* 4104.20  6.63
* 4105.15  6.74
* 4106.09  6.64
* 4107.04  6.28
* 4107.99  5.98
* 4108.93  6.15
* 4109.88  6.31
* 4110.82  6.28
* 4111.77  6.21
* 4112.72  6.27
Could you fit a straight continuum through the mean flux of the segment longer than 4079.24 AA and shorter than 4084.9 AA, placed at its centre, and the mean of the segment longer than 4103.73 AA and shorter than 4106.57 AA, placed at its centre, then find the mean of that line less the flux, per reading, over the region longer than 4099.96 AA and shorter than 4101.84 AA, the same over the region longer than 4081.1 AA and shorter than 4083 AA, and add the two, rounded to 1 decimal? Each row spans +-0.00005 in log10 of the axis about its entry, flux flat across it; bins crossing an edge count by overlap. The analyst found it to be 1.3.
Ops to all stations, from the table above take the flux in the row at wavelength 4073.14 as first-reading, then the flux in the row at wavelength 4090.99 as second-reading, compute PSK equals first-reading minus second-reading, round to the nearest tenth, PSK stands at -1.0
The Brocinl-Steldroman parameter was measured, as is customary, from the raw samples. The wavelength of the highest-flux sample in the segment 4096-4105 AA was 4104.20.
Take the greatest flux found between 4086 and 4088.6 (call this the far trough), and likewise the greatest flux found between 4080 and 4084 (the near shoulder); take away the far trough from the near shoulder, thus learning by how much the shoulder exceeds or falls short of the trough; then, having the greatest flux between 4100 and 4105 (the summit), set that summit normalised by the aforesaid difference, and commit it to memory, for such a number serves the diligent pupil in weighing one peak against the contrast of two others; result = -60.3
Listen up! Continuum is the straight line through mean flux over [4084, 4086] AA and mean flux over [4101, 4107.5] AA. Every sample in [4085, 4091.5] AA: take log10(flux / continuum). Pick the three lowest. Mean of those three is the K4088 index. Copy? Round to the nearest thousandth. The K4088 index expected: -0.005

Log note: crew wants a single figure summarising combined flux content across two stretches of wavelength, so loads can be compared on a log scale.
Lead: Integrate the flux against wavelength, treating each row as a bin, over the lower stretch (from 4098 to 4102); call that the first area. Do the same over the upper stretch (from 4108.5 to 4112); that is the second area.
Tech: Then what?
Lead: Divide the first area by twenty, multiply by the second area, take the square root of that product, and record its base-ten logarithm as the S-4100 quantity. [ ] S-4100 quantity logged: 0.70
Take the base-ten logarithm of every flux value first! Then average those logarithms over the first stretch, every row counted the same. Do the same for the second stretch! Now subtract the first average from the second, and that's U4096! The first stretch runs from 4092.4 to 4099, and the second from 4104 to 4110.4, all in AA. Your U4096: 0.01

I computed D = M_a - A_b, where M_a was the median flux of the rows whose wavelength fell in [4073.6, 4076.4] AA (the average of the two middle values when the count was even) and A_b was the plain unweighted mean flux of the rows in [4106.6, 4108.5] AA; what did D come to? -0.39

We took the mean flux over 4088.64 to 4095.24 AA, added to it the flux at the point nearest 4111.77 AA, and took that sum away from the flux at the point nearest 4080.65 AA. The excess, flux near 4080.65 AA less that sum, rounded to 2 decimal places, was -6.23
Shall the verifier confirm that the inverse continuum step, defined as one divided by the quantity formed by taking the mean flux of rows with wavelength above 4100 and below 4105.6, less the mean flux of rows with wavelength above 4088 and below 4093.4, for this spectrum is -1.3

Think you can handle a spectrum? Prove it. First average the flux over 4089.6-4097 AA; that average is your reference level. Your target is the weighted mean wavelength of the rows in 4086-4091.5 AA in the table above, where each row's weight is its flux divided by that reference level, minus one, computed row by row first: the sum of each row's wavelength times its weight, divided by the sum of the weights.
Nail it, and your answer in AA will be 4089.2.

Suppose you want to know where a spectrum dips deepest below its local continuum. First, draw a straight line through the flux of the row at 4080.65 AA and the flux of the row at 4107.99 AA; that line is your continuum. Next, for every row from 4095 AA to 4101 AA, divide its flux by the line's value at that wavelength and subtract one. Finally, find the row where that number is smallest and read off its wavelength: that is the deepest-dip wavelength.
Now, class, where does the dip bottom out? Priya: 4100.43 AA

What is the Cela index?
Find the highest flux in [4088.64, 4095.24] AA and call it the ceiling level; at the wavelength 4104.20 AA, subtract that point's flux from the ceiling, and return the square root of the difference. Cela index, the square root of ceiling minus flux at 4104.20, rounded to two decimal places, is 0.67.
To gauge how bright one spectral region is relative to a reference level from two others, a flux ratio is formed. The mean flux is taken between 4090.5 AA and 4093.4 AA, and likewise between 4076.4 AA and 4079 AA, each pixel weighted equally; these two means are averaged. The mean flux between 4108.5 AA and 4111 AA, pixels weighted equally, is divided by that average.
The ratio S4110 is 0.91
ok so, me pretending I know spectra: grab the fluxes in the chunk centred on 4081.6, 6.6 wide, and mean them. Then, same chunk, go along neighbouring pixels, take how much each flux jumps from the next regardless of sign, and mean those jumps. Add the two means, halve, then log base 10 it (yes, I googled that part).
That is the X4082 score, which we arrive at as 0.541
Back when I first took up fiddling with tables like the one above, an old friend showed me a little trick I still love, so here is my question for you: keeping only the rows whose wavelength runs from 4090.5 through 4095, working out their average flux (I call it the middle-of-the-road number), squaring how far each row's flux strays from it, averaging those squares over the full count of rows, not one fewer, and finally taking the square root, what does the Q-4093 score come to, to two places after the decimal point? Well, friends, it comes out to 0.19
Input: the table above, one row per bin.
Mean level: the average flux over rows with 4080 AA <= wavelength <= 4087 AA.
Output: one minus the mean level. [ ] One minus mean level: -5.74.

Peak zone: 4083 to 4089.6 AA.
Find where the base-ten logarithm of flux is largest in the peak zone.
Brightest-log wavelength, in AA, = 4089.11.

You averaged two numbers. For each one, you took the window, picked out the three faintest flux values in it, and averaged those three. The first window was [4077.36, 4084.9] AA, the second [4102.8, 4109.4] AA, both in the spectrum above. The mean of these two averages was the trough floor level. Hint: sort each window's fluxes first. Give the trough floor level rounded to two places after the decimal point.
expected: 6.39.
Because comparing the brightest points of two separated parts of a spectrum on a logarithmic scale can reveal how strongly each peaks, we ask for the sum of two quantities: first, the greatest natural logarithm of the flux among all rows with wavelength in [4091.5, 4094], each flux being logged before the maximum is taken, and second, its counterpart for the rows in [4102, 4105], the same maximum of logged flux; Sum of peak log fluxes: 3.80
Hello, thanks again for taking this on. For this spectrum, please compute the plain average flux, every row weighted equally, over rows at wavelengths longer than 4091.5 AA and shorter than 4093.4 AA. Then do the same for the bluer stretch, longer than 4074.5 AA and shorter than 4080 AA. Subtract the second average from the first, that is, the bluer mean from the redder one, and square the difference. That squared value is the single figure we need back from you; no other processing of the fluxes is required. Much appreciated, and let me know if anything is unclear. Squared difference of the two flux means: 0.00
